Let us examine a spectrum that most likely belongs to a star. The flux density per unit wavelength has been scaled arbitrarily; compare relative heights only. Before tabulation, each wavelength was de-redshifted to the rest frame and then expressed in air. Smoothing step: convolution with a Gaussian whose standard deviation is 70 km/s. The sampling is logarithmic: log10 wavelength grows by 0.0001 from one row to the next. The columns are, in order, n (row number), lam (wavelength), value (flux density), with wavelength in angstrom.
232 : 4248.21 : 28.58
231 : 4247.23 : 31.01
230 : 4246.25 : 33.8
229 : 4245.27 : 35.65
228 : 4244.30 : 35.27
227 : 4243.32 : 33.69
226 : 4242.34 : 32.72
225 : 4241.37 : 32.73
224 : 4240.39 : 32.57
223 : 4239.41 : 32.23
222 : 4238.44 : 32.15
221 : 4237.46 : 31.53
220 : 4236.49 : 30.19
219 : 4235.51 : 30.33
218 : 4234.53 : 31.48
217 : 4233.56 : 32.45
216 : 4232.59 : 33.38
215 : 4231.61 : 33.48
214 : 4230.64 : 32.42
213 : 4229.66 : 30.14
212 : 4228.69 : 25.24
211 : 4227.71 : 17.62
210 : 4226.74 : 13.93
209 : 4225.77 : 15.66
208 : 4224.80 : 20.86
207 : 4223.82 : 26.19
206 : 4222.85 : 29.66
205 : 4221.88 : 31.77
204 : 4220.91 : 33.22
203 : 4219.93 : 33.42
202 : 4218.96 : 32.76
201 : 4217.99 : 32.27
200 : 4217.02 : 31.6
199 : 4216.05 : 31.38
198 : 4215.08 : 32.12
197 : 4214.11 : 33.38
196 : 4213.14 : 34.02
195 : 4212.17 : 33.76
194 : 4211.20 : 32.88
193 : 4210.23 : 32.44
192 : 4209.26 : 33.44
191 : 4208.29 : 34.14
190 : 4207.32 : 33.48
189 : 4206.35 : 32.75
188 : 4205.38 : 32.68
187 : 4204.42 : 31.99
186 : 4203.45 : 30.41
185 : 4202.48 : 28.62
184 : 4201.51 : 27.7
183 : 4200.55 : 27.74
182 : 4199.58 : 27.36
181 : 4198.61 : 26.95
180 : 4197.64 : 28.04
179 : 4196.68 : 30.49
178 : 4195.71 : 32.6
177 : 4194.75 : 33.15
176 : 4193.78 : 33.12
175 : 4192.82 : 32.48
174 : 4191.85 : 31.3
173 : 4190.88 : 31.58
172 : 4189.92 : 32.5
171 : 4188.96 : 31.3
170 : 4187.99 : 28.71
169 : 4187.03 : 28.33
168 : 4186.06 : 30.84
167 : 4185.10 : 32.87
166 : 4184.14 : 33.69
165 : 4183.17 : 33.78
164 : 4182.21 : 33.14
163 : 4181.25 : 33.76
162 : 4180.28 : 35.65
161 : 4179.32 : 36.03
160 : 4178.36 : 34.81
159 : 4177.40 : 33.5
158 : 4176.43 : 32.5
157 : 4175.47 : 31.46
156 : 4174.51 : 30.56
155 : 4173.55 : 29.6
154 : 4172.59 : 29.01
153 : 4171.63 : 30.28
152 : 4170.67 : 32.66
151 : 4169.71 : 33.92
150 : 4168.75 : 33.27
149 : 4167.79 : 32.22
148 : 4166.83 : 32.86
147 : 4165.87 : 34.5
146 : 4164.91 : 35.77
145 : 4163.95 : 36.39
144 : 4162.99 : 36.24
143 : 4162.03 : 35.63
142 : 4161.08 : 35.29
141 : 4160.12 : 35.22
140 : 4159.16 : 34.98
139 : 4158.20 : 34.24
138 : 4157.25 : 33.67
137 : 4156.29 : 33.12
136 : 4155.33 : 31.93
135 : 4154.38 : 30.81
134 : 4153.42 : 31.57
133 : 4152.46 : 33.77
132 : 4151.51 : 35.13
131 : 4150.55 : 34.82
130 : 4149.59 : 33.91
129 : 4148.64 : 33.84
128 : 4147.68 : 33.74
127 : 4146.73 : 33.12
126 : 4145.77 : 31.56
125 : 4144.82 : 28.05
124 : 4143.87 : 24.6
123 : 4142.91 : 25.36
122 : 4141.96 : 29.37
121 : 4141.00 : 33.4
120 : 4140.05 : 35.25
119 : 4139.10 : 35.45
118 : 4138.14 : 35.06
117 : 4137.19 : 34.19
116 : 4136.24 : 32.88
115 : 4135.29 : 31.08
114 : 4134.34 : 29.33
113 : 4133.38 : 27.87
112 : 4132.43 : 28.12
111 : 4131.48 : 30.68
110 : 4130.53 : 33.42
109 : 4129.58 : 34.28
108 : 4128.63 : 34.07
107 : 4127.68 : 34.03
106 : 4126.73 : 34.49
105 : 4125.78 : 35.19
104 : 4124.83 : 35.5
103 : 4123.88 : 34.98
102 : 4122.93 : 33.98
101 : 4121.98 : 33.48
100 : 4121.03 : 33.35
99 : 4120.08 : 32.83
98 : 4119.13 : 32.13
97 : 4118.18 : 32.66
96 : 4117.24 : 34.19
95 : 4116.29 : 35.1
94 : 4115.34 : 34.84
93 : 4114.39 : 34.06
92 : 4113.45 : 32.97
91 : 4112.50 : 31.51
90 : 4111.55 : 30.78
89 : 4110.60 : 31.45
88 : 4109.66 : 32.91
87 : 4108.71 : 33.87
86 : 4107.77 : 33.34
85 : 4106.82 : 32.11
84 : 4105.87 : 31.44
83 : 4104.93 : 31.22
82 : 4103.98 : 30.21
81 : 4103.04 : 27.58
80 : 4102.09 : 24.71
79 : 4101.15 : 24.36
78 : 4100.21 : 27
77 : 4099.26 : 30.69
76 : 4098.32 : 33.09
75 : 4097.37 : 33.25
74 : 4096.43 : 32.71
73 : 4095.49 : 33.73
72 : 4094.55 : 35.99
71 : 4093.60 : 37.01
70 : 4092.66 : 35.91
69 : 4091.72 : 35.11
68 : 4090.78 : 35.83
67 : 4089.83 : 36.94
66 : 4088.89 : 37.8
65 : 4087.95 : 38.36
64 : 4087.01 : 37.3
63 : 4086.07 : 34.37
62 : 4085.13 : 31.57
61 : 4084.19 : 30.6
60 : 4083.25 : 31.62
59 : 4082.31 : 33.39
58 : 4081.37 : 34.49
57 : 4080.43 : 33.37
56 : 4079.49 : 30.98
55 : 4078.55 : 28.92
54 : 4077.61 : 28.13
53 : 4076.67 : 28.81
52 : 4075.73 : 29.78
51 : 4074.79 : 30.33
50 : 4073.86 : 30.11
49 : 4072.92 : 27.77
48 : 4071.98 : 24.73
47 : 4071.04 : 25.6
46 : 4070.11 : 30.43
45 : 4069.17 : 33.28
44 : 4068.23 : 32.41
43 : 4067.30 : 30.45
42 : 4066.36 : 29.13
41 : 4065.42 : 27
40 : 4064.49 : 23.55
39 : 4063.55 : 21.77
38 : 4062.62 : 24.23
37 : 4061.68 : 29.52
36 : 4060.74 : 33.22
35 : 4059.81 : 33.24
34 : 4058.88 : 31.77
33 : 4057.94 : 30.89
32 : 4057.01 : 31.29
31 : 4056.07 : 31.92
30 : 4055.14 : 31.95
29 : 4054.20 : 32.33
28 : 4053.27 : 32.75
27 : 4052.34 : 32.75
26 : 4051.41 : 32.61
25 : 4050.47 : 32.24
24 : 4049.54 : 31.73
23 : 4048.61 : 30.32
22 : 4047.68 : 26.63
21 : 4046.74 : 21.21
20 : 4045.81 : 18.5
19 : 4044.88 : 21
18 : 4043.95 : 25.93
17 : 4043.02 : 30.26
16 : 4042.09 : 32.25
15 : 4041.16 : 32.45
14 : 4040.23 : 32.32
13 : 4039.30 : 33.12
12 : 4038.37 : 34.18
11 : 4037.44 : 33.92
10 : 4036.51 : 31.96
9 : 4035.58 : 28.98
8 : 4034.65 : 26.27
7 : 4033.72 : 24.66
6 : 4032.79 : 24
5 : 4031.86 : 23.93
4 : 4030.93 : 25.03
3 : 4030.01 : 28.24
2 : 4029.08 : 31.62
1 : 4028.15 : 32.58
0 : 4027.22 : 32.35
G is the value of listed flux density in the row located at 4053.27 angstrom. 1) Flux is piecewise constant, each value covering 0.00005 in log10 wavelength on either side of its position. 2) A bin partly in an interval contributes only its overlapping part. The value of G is 32.75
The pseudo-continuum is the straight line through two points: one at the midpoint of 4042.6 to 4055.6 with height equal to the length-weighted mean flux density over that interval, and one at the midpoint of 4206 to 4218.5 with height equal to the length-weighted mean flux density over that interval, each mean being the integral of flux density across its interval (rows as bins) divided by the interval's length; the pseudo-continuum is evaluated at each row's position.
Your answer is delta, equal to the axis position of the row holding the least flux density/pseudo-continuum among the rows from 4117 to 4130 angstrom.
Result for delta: 4119.13 angstrom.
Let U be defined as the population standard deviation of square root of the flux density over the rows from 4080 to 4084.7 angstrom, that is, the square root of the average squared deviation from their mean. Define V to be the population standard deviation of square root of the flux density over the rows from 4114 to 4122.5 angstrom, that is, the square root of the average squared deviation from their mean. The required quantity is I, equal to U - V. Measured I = 0.04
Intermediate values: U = 0.122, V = 0.08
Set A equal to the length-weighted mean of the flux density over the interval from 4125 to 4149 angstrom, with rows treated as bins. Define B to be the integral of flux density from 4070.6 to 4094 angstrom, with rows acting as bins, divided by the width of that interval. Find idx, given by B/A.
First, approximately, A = 32.0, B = 32.4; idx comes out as 1.01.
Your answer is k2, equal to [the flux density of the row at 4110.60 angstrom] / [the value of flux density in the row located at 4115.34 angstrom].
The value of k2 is 0.90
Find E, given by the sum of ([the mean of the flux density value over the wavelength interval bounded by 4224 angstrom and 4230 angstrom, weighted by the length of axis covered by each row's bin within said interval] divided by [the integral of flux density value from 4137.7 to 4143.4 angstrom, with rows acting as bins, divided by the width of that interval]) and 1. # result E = 1.64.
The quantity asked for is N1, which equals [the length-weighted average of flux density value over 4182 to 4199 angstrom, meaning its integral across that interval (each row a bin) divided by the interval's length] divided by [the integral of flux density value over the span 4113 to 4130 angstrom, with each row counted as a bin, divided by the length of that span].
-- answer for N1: 0.92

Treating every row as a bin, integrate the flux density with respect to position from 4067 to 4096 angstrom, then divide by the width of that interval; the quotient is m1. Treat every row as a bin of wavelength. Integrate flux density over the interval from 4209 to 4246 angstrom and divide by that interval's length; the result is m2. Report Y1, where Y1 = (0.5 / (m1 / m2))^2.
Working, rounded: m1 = 32.4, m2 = 30.5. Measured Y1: 0.221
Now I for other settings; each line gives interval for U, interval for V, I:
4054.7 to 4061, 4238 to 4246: -0.04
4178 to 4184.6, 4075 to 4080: 0.00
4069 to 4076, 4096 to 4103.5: -0.08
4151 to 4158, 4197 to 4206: -0.06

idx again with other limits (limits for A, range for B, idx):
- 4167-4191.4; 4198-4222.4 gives 0.98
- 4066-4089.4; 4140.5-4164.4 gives 1.05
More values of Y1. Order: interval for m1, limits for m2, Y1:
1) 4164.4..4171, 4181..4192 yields 0.224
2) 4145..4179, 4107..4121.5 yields 0.247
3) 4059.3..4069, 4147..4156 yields 0.338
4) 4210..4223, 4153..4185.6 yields 0.263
